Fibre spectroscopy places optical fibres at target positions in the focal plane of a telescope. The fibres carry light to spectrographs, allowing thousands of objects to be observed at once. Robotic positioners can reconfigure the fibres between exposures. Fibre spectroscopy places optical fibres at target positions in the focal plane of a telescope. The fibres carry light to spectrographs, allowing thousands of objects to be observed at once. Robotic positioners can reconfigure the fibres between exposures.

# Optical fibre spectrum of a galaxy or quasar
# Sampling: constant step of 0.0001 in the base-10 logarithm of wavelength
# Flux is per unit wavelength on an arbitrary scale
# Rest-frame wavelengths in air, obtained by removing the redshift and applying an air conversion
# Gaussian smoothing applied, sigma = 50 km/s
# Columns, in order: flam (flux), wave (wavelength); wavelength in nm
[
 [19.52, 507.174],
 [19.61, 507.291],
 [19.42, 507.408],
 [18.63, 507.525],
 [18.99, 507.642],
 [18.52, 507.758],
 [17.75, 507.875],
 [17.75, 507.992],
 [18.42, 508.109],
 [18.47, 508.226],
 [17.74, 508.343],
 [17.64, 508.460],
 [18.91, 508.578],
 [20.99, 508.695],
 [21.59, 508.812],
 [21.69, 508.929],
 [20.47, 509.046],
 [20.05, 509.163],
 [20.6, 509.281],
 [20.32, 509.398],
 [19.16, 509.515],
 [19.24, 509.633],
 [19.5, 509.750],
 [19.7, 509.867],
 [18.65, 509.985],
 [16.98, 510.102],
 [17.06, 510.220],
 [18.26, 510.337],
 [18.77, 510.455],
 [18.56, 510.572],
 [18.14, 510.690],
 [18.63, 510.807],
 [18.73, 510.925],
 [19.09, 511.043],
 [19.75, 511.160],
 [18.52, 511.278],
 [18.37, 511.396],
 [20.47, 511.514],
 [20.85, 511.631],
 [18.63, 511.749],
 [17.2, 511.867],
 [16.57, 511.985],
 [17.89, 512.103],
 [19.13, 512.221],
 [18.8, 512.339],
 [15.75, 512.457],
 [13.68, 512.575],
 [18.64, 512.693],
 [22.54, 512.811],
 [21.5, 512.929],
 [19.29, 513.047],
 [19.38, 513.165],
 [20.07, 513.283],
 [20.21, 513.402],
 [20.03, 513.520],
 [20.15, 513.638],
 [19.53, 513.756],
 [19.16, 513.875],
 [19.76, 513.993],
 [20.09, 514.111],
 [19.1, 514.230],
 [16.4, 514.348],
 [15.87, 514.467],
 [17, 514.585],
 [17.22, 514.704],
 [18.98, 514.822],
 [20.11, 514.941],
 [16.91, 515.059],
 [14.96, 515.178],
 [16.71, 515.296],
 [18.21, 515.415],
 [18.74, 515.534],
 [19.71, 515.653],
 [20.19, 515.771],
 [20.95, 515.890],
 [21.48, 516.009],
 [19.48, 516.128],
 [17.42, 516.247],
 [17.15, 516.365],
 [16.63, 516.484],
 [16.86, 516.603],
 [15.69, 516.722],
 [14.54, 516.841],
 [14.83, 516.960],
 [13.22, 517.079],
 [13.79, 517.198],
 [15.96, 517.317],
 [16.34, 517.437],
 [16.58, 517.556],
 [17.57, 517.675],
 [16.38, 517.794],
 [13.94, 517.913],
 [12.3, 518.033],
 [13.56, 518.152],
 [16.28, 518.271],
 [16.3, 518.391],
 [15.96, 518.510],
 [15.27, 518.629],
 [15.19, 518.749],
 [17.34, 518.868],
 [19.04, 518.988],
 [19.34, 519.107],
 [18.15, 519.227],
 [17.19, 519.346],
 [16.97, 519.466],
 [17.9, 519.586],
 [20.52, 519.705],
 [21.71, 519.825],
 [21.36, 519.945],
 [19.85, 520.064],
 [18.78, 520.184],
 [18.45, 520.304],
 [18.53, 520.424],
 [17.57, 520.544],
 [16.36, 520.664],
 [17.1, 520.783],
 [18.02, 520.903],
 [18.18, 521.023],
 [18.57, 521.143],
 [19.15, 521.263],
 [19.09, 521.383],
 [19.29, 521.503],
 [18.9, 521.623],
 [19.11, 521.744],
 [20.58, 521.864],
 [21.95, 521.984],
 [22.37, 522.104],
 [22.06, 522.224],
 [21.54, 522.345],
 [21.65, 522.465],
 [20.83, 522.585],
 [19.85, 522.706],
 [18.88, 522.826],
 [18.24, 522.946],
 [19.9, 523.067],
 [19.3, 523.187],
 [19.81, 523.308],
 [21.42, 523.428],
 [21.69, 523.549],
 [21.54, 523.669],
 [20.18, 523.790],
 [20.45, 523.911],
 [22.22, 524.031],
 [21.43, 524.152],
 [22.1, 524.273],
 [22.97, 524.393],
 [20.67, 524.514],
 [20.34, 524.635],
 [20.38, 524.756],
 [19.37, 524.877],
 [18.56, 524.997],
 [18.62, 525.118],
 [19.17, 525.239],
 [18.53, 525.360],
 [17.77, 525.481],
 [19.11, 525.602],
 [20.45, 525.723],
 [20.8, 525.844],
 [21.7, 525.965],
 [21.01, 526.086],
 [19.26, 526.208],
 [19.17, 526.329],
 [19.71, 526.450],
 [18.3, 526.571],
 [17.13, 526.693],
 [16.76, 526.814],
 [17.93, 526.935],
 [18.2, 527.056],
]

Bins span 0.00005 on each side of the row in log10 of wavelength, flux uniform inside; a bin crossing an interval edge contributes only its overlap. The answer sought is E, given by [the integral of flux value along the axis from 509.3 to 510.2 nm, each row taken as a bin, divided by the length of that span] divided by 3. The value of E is 6.35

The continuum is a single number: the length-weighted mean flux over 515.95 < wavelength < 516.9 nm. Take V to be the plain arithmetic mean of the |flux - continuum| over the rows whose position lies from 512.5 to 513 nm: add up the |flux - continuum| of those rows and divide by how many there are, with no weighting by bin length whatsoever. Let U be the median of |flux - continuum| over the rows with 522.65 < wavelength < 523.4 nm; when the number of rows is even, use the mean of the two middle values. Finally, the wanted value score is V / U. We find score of 1.7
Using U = 2.1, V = 3.54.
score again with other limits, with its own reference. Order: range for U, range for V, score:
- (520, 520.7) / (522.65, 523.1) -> 1.7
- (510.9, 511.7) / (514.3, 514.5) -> 0.8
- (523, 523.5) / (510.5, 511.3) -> 0.6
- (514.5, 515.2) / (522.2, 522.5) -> 4.2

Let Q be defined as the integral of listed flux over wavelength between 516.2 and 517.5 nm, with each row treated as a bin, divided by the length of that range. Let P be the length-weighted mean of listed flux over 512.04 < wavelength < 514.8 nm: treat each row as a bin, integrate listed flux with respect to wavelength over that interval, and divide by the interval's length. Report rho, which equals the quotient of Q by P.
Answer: 0.84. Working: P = 18.7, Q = 15.7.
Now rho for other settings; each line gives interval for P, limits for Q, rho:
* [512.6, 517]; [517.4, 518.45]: 0.84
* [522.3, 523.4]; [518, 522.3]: 0.92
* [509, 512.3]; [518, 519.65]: 0.88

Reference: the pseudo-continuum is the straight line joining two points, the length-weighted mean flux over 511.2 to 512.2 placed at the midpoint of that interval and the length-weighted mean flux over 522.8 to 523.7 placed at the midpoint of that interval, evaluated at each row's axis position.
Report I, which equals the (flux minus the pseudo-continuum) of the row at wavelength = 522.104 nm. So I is 2.4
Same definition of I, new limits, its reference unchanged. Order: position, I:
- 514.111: 1.2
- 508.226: 0.3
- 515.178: -4.1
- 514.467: -3.1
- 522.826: -1.2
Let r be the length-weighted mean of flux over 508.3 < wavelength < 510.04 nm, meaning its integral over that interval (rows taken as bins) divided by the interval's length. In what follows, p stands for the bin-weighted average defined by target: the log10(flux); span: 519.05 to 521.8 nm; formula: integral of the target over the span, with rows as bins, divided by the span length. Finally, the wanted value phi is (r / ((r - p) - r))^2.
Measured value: 242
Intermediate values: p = 1.27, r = 19.8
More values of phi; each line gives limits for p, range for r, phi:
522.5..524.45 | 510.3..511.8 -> 209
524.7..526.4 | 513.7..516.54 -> 203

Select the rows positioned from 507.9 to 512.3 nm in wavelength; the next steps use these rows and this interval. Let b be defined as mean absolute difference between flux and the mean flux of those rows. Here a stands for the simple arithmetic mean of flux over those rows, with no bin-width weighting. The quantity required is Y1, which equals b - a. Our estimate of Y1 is -18.0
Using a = 19.0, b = 1.02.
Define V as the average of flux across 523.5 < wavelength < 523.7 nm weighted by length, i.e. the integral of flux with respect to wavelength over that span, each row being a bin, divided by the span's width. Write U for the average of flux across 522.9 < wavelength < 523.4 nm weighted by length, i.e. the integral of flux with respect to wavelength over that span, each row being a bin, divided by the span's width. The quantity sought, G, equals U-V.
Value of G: -2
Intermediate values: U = 19.5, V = 21.7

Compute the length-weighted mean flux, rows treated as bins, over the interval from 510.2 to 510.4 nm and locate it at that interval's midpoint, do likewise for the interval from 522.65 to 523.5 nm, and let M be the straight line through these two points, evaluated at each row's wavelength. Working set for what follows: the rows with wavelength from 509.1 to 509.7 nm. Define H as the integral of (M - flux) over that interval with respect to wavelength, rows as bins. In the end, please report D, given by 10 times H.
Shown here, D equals -13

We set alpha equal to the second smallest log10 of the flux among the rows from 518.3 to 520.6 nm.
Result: 1.18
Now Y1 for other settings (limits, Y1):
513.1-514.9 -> -17.7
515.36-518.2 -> -14.8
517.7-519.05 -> -14.2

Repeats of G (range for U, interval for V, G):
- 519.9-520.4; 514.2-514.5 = 2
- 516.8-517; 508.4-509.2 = -6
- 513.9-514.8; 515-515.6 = 1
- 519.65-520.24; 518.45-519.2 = 3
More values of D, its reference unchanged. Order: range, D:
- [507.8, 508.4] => -3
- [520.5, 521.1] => 11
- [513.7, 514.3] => -7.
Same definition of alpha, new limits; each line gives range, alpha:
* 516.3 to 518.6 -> 1.12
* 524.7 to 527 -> 1.23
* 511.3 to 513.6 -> 1.20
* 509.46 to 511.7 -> 1.23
